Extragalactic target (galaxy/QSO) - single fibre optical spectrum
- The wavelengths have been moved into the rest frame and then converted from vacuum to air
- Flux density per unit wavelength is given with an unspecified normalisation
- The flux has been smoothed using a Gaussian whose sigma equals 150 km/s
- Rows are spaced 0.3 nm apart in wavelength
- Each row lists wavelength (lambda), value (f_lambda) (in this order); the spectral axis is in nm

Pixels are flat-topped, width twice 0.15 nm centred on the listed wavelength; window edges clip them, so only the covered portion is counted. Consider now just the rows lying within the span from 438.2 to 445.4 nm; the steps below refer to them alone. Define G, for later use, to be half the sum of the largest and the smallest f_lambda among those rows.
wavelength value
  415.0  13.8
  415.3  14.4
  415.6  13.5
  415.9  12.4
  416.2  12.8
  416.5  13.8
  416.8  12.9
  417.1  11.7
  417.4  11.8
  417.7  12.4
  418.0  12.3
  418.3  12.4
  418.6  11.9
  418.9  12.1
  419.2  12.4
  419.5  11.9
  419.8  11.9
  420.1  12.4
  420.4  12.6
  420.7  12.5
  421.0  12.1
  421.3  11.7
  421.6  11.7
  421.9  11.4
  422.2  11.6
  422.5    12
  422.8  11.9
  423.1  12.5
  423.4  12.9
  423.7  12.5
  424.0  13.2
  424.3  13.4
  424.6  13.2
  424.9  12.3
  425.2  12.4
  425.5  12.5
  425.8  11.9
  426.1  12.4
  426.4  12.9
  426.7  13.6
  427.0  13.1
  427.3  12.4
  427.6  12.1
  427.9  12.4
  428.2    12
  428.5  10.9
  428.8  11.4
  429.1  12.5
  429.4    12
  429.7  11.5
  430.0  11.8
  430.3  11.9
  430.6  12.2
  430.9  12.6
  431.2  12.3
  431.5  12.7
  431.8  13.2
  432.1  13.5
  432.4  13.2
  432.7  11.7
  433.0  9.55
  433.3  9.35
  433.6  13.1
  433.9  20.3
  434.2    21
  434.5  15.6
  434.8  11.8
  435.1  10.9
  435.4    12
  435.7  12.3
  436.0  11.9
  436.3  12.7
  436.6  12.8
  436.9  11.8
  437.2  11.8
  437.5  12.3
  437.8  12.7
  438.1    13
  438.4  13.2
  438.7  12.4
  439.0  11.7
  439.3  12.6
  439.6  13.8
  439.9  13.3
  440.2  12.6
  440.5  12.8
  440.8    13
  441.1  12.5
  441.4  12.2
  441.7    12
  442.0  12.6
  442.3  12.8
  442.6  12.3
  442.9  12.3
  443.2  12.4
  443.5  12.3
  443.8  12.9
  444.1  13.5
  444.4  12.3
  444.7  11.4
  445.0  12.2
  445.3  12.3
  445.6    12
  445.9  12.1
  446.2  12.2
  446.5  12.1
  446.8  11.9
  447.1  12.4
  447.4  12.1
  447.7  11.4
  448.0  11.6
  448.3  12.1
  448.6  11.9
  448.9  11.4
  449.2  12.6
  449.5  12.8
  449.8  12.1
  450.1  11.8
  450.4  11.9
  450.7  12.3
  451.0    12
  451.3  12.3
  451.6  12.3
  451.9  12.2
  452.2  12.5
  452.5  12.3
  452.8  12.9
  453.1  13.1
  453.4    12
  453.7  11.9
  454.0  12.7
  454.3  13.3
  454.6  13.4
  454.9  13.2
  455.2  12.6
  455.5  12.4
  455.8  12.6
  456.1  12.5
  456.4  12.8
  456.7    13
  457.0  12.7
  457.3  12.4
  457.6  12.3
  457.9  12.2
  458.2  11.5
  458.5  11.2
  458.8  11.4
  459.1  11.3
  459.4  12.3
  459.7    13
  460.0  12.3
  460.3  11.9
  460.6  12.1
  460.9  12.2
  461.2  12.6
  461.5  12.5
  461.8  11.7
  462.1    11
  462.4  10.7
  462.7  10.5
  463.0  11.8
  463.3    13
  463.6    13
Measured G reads 12.6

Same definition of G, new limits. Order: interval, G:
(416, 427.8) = 12.6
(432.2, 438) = 15.2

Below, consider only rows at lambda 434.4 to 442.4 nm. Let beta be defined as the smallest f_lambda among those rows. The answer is 10.9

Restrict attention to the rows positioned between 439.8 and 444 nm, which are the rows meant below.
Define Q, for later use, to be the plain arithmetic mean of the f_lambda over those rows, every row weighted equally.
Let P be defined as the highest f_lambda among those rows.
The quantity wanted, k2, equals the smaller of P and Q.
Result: 12.6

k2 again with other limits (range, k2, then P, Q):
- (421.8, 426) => 12.4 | 13.4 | 12.4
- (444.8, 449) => 12.0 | 12.4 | 12.0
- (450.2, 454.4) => 12.4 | 13.3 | 12.4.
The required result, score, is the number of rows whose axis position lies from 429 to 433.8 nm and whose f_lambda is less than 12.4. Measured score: 9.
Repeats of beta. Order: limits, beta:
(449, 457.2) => 11.8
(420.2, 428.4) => 11.4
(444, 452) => 11.4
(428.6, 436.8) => 9.35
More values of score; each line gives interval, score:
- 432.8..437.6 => 10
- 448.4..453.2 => 11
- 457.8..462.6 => 13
